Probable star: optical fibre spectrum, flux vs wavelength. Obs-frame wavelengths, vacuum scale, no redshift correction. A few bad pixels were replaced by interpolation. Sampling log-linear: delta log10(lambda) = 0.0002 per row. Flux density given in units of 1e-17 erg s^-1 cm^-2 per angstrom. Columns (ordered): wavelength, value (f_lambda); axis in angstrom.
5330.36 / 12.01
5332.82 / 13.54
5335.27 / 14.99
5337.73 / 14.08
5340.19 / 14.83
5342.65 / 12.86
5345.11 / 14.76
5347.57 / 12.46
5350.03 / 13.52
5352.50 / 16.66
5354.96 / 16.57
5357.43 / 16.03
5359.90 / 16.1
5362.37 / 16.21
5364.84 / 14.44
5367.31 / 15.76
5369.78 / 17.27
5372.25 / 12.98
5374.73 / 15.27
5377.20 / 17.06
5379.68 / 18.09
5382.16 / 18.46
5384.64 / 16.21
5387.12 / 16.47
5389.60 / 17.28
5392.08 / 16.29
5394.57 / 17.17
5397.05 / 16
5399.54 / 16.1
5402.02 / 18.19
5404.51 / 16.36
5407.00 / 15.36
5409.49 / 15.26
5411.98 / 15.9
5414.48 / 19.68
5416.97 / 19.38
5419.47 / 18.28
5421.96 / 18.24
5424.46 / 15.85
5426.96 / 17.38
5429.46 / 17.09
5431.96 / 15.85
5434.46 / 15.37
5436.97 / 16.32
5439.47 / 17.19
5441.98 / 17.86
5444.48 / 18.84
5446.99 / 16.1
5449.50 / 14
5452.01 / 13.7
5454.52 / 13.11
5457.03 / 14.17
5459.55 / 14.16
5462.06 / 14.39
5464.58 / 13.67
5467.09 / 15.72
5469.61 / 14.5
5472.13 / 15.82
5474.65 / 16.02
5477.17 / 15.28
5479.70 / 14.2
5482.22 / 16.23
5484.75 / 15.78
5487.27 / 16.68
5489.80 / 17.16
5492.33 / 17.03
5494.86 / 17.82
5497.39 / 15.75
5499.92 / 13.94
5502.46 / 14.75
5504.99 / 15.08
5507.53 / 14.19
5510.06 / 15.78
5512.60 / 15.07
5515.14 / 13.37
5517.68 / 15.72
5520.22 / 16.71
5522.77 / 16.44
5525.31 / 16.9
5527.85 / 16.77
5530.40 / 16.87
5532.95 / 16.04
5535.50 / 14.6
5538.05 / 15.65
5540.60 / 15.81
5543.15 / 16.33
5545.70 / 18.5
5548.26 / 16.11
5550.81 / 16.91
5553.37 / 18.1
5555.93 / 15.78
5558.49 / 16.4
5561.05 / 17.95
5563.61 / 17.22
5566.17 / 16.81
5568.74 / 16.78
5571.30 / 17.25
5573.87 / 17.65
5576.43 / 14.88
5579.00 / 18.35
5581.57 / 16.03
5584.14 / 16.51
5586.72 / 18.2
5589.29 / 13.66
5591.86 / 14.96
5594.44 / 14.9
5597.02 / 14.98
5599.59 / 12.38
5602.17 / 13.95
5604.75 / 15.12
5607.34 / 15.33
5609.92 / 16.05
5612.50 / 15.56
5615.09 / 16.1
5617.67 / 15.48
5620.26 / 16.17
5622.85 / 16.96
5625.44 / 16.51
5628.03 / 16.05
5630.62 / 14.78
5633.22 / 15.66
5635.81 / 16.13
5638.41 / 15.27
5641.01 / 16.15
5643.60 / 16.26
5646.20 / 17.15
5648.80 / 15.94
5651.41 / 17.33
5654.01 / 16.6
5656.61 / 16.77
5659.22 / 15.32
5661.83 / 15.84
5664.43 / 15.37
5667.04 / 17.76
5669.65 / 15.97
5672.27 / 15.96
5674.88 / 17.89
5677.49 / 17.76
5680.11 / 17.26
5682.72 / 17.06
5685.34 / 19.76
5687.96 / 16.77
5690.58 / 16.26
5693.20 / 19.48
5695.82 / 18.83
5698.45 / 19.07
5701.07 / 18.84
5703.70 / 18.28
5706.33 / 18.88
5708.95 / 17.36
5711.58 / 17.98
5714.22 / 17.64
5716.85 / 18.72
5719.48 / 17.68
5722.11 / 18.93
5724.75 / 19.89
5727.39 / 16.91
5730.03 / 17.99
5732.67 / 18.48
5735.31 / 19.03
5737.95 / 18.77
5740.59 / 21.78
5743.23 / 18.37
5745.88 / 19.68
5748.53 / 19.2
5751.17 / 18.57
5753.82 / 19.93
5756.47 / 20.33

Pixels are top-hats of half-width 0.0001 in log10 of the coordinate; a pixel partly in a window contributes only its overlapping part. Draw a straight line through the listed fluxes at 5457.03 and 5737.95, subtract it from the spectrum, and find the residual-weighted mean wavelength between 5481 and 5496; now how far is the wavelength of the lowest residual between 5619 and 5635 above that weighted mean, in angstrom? 141.0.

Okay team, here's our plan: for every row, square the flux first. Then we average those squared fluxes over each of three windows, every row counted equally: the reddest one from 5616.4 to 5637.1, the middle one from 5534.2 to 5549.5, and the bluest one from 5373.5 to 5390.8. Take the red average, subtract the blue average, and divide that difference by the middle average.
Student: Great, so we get -0.13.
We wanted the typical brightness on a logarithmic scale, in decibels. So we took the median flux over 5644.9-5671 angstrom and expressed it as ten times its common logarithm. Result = 12.1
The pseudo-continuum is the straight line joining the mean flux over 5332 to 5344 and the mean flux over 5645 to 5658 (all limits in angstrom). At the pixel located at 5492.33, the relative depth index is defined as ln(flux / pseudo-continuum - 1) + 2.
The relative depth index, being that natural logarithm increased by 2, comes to -0.24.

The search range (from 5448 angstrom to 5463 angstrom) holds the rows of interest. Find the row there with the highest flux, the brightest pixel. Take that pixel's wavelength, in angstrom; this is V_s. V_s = 5462.06 angstrom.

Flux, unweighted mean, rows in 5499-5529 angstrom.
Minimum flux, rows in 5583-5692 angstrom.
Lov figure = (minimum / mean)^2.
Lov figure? 0.65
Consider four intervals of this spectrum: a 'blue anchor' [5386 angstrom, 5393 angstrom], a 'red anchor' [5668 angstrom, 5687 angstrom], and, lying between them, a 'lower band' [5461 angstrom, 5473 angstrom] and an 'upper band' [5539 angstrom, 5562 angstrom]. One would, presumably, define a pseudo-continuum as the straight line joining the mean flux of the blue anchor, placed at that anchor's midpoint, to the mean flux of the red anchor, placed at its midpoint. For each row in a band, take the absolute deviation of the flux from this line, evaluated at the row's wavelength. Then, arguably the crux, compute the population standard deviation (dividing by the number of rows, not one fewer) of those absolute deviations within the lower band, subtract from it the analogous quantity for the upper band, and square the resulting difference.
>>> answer 0.21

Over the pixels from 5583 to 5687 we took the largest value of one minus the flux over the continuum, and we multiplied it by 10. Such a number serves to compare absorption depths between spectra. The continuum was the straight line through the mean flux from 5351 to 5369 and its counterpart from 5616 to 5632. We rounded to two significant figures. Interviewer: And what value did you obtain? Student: 2.3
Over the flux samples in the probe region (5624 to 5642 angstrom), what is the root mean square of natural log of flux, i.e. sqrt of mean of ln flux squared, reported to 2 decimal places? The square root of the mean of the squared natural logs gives 2.76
